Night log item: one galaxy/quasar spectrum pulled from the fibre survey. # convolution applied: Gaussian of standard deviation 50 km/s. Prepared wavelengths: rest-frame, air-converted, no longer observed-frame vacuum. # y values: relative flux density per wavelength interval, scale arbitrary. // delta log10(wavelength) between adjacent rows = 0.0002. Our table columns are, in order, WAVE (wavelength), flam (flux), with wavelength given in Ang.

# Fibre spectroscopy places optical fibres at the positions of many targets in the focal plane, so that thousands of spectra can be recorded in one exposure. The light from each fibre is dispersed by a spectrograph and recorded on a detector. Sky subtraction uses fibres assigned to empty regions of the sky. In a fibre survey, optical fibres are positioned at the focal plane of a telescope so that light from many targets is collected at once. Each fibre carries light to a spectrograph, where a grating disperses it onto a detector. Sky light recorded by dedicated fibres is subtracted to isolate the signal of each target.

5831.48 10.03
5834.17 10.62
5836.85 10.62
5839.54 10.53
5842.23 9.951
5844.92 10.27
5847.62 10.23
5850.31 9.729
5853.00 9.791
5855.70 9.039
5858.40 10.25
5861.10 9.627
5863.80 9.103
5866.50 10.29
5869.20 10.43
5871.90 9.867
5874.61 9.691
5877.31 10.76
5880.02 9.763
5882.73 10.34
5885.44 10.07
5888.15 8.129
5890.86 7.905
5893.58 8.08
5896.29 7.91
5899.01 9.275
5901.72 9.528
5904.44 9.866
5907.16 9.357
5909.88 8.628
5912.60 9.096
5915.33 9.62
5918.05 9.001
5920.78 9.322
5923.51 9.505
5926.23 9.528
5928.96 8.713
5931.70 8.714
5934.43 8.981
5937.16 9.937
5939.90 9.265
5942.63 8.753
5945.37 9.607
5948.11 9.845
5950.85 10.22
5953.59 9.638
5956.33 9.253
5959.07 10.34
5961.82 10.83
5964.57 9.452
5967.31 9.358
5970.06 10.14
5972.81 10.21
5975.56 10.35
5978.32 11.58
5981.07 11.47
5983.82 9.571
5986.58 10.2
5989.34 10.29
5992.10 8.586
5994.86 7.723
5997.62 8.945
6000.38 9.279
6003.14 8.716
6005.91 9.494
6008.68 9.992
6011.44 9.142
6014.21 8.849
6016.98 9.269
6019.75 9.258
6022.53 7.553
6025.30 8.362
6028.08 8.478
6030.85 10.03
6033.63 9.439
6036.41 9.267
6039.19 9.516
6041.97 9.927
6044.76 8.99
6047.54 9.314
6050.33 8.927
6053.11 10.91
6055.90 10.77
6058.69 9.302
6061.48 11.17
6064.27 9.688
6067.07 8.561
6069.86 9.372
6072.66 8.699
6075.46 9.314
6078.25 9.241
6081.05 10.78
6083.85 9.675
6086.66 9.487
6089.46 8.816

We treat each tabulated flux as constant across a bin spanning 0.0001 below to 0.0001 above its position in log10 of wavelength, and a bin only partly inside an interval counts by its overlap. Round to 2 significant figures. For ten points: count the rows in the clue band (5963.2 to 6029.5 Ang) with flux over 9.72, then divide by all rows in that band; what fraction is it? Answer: 0.33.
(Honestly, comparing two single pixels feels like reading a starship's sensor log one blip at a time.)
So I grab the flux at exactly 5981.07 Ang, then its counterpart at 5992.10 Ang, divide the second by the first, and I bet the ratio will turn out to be 0.75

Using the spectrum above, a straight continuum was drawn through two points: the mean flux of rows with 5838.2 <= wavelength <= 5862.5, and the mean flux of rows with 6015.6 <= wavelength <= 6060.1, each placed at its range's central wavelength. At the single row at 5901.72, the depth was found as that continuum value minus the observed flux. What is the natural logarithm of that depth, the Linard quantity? -1.4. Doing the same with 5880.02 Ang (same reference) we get -2.6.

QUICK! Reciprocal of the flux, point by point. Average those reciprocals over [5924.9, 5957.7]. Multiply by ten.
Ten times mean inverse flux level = 1.07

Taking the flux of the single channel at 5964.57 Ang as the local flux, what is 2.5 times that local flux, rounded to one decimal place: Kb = 23.6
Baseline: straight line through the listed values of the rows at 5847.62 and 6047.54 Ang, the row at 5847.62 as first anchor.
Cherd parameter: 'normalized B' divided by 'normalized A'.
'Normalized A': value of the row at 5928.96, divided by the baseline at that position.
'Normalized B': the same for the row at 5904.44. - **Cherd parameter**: 1.12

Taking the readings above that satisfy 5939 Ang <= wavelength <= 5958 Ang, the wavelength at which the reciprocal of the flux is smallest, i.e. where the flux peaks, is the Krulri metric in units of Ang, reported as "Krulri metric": 5950.85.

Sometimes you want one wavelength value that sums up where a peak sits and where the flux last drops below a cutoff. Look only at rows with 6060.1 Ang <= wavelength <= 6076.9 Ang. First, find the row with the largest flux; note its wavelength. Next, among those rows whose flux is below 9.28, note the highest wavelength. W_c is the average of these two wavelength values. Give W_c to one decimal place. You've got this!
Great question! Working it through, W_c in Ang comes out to 6067.1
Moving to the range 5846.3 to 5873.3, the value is 5866.5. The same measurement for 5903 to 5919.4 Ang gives 5911.2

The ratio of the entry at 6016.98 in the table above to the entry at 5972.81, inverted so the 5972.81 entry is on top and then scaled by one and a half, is 1.65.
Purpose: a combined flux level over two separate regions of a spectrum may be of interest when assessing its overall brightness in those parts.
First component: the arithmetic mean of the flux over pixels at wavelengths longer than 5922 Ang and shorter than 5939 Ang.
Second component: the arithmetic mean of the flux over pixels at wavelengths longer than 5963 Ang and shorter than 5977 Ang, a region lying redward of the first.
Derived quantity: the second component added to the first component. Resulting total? 19.1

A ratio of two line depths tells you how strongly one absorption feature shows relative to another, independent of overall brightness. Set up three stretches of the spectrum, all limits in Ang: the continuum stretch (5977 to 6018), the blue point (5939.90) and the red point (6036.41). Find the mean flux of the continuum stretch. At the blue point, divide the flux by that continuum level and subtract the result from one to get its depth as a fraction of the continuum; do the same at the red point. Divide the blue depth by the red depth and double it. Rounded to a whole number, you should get 2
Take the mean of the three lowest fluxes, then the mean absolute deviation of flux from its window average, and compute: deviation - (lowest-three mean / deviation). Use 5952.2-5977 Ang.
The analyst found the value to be -19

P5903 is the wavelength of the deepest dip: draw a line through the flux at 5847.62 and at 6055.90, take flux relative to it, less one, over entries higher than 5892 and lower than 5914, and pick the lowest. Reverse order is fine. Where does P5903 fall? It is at 5896.29 Ang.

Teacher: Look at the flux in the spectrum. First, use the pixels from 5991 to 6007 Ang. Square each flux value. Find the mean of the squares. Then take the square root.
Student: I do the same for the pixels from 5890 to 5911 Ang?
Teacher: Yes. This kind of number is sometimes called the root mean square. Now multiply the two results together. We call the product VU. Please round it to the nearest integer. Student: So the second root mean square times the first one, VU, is 78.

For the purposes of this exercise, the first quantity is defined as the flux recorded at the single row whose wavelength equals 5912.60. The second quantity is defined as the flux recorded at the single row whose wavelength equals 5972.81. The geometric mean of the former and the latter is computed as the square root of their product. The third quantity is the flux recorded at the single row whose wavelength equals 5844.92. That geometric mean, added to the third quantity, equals 19.9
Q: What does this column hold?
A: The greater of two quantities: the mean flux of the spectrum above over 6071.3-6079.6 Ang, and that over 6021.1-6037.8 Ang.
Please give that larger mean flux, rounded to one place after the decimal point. 9.1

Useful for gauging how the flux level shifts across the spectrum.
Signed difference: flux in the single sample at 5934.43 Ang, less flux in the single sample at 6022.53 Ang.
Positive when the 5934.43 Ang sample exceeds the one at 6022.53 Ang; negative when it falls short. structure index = 1.4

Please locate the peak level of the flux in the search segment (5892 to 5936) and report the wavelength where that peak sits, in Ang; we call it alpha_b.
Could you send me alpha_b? 5904.44 Ang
